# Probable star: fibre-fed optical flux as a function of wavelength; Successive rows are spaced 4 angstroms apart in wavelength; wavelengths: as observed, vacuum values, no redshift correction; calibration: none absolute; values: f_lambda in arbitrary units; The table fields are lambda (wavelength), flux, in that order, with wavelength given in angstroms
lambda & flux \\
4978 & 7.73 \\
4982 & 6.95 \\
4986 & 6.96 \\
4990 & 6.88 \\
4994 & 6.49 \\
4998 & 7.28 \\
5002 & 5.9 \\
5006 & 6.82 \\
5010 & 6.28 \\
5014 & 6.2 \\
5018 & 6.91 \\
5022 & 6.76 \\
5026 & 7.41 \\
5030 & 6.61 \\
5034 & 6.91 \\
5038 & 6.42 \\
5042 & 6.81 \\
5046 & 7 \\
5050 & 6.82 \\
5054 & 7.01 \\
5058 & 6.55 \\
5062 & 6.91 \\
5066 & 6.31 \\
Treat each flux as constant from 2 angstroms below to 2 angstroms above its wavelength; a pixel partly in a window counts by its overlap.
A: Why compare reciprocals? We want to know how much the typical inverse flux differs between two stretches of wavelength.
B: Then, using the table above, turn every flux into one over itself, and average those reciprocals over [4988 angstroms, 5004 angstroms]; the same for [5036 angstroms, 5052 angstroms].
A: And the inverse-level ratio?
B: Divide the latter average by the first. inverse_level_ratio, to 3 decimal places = 0.977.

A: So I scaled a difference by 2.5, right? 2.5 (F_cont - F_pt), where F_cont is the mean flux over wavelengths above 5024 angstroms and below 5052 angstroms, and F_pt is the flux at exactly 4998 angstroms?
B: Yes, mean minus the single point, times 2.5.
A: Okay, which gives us -1.1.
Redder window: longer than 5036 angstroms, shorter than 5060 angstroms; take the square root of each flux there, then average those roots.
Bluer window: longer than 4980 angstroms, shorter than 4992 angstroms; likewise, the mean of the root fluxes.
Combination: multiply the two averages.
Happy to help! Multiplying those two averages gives 6.848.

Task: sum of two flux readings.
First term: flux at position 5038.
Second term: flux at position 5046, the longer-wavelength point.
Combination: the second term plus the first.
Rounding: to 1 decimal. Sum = 13.4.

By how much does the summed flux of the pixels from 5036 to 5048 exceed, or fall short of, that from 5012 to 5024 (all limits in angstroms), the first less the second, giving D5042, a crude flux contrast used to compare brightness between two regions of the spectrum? 0.4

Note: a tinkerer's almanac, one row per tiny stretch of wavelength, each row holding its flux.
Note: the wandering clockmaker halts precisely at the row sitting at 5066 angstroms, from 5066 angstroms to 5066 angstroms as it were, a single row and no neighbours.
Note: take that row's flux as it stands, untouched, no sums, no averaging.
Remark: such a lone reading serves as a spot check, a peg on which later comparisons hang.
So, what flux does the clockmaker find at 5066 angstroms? 6.31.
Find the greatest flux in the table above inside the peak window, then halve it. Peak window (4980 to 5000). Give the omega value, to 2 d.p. 3.64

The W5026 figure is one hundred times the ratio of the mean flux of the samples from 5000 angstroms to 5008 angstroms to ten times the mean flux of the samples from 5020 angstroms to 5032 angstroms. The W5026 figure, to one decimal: 9.2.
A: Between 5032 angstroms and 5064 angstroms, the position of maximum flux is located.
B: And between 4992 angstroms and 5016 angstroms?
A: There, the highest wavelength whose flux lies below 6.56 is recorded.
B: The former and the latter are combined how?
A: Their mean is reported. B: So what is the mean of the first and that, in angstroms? 5034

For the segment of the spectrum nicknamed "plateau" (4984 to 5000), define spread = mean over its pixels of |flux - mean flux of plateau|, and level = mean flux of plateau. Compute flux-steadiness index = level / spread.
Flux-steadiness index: 32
